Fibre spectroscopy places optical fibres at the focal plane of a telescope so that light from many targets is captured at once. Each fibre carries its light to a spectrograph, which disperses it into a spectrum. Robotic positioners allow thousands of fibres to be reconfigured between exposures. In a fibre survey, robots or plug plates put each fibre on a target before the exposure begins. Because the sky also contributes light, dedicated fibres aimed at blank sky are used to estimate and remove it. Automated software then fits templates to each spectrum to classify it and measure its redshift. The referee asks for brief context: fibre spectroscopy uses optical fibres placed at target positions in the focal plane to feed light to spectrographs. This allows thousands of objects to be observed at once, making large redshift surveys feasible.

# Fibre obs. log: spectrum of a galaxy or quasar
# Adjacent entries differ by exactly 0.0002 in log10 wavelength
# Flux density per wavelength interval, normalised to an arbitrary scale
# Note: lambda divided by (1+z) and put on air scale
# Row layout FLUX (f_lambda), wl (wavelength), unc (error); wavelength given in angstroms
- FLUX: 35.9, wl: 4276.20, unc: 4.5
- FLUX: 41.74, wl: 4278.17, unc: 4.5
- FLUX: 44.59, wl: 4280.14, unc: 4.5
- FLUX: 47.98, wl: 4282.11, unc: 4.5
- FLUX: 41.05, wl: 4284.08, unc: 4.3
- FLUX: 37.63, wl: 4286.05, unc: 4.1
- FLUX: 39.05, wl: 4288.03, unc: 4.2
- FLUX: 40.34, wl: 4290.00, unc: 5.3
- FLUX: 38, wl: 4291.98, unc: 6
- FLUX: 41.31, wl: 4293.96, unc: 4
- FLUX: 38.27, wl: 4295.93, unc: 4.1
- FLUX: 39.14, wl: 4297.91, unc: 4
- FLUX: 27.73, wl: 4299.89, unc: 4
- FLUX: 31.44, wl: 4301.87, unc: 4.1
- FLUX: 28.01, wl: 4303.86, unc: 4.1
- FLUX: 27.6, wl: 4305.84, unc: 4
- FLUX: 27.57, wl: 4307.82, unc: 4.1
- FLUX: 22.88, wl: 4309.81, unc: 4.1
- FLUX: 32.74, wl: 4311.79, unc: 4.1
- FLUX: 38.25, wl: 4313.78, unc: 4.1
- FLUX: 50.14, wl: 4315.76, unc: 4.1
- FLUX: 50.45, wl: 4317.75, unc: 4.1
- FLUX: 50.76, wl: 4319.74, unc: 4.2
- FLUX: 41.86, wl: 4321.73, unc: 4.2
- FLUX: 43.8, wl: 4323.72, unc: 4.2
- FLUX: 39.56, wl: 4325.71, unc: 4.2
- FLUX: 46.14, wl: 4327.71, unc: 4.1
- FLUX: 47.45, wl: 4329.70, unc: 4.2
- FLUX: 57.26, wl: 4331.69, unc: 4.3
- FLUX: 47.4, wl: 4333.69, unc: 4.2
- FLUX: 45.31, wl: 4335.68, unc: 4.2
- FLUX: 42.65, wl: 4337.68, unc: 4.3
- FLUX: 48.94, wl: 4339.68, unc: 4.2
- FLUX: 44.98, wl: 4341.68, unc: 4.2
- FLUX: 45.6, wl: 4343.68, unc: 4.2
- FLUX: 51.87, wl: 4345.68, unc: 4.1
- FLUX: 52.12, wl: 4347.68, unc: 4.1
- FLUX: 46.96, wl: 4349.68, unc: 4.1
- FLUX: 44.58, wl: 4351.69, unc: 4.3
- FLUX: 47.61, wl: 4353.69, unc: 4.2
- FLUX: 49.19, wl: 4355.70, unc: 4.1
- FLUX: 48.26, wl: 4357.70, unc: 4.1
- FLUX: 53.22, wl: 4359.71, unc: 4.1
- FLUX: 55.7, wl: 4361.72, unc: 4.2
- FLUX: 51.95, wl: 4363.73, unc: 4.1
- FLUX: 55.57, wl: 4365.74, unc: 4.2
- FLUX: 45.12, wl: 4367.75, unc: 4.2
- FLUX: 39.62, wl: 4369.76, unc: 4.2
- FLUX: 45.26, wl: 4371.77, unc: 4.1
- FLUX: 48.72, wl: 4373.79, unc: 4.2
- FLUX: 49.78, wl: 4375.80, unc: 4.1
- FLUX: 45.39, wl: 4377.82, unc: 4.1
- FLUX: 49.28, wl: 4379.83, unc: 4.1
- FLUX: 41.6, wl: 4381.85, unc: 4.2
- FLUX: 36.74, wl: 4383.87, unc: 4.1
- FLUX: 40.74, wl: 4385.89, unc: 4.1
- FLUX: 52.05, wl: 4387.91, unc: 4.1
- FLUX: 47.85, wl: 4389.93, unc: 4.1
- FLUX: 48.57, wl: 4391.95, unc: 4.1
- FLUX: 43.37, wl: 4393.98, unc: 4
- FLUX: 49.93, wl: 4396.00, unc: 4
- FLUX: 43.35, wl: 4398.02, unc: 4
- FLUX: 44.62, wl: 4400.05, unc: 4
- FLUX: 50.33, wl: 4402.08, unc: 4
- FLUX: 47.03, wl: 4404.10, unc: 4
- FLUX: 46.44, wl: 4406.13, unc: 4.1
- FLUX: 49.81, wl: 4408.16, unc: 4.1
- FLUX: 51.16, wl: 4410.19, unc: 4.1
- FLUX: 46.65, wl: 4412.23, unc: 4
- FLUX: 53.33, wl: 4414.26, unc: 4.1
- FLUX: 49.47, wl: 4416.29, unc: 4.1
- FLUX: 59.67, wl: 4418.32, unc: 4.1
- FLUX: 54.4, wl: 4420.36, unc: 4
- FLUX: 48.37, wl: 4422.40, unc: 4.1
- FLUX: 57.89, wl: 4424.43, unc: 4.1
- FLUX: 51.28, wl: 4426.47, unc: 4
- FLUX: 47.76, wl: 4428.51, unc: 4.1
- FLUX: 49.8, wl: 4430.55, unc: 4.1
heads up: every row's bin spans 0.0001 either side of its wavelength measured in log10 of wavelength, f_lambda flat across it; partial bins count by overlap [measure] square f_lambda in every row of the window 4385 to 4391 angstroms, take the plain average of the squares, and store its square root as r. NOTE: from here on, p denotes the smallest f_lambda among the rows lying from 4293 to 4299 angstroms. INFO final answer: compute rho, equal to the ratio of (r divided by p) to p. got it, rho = 0.0322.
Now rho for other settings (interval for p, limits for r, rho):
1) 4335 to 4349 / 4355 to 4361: 0.0276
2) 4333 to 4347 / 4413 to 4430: 0.0291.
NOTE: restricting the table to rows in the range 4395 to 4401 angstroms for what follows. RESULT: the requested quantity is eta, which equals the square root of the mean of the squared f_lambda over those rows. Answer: 46.1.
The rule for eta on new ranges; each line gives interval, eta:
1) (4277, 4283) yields 44.8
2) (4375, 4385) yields 44.8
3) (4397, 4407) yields 46.4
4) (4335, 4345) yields 45.5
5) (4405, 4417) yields 49.5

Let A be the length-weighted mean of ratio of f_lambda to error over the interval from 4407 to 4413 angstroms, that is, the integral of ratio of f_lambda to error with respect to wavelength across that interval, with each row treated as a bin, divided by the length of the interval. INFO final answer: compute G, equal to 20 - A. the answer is 7.9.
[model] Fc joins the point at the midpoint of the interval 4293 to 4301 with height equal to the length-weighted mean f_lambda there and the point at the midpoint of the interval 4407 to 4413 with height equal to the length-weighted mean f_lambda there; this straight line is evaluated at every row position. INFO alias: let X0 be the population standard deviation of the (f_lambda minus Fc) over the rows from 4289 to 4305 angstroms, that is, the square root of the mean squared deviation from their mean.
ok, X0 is 5.6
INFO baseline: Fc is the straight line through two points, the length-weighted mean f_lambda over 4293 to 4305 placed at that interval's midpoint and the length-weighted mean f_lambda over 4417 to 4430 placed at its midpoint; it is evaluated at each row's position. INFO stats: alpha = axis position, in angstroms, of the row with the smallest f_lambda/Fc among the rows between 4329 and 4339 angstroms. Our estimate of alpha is 4337.68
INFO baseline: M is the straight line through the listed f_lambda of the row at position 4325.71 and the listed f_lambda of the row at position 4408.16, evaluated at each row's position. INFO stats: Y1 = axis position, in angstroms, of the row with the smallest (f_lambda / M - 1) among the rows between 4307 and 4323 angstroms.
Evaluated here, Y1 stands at 4309.81 angstroms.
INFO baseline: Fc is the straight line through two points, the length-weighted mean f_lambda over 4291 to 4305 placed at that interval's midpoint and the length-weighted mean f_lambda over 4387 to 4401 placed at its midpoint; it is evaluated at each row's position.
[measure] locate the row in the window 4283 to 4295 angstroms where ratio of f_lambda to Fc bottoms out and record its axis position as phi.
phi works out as 4291.98 angstroms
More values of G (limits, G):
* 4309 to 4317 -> 11.0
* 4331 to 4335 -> 7.9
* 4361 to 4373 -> 8.3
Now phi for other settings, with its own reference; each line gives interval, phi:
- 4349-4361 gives 4351.69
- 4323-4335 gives 4325.71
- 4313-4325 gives 4313.78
